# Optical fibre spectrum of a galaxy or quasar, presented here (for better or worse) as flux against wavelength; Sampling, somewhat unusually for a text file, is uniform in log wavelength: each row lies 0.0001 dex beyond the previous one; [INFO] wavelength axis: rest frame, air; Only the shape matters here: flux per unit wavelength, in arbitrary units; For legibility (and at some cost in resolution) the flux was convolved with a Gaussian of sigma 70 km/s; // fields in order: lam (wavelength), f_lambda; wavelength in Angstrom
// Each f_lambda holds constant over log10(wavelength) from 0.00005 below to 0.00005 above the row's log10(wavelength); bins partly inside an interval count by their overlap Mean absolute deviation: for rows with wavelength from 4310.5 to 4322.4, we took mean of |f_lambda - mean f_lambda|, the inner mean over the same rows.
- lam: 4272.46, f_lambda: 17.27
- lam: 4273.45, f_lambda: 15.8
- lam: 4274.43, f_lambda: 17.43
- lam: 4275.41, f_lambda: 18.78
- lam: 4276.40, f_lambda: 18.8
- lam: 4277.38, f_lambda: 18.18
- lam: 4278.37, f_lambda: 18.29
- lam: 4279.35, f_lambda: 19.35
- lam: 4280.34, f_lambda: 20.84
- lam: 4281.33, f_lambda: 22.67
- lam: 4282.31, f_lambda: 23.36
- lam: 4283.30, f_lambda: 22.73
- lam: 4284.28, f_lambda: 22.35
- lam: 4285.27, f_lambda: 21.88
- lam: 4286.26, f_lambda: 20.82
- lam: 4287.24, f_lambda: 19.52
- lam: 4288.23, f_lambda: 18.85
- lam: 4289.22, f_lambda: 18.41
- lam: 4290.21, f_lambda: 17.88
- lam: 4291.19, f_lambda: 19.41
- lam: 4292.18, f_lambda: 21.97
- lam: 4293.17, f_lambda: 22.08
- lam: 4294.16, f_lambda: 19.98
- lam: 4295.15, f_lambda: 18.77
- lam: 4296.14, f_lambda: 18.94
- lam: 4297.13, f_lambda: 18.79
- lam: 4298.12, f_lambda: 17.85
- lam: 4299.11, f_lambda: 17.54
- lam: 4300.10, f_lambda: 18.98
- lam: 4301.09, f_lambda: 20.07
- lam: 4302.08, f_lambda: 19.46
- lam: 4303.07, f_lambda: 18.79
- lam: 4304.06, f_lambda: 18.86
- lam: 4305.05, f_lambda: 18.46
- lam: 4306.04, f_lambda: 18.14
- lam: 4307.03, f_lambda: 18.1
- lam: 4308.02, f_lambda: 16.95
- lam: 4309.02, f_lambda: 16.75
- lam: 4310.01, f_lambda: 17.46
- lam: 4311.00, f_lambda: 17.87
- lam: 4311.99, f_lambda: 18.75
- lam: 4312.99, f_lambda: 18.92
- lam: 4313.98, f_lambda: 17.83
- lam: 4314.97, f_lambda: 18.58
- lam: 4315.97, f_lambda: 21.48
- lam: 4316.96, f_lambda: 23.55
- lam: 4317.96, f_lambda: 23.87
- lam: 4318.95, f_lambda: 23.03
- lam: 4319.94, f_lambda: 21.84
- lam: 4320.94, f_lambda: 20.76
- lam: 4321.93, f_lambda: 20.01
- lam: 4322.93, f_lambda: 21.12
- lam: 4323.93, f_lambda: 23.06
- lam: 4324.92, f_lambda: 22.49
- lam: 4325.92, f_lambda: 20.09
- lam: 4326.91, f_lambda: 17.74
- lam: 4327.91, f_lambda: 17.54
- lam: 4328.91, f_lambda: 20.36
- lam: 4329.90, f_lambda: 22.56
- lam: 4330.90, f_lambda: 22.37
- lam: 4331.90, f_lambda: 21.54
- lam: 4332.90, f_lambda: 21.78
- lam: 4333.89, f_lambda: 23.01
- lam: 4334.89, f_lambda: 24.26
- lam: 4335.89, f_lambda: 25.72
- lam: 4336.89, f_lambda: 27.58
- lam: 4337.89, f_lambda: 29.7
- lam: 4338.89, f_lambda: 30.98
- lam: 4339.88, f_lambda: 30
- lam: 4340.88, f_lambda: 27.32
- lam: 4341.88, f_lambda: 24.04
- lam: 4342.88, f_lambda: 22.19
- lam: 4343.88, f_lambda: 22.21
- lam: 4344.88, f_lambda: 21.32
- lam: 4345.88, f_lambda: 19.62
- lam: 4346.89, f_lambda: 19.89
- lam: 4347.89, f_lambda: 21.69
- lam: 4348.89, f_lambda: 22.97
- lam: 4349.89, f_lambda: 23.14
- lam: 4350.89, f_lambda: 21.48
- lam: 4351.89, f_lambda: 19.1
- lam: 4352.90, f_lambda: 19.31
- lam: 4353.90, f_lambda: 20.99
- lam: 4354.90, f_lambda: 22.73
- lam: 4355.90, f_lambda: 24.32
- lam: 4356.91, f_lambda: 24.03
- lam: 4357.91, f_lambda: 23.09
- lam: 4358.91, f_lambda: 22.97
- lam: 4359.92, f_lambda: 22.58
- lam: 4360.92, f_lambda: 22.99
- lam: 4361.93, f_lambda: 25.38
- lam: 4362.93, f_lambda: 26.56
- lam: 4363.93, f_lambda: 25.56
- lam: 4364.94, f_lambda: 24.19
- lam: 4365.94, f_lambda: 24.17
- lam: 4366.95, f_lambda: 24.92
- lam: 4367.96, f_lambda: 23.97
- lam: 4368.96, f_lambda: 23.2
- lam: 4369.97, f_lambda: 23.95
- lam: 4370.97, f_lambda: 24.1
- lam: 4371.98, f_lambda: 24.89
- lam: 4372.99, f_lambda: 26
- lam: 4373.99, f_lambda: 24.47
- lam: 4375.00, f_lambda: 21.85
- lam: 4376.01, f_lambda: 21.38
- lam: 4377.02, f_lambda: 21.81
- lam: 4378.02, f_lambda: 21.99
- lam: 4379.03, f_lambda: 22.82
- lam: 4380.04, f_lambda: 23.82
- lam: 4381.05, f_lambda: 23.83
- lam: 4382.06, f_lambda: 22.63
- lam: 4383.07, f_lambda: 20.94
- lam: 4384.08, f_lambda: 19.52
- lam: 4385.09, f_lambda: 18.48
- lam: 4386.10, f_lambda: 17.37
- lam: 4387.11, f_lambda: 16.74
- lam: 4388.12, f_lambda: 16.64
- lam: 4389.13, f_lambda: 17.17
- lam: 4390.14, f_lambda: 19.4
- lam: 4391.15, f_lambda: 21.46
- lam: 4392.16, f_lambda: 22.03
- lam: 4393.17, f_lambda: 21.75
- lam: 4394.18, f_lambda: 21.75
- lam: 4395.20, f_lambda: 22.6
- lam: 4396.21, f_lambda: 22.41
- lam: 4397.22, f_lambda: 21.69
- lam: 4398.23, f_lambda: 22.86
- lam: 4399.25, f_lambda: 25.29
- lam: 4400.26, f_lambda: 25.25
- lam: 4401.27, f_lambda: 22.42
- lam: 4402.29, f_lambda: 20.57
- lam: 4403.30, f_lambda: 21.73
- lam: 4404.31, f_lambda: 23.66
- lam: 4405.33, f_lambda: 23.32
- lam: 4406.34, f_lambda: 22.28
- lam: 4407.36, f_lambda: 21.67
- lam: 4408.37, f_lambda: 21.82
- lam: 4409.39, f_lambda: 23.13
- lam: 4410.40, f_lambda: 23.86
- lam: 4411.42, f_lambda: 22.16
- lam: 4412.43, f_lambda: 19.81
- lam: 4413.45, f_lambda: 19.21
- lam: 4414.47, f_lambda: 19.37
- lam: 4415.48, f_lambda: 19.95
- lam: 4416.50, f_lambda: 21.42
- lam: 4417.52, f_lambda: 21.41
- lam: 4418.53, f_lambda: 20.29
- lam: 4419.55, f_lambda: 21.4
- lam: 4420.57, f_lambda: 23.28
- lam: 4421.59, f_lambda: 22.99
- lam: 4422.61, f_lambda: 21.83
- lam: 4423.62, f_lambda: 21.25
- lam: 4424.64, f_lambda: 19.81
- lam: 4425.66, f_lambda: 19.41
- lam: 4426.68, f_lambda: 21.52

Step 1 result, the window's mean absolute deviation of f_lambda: 1.9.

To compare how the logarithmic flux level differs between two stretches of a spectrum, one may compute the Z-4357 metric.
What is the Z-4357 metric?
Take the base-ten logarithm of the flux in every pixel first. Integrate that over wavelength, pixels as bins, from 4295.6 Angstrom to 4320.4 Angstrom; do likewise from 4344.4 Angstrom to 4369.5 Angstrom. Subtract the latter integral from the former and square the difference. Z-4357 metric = 5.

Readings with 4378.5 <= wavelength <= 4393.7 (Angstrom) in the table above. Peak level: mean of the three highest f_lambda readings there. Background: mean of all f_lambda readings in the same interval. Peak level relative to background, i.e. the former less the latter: 3.2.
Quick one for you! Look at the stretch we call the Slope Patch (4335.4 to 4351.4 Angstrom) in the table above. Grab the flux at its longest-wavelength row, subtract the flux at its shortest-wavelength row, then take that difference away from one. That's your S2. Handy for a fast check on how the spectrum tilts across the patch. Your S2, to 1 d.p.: 5.2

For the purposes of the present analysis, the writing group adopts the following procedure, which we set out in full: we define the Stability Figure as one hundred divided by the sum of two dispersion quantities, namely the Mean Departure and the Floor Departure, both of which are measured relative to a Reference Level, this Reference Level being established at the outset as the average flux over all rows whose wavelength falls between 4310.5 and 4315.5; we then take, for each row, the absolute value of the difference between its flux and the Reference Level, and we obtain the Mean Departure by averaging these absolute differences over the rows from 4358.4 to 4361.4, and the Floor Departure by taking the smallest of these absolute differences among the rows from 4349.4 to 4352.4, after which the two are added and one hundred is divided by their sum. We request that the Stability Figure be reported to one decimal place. 19.4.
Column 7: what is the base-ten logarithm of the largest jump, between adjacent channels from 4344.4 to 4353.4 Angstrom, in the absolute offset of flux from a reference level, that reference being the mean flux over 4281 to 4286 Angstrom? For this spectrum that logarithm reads 0.38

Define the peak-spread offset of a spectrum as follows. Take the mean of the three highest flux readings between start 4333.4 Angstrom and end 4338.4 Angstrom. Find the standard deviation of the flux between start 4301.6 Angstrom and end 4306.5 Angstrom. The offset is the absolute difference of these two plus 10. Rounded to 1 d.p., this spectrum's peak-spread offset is 37.2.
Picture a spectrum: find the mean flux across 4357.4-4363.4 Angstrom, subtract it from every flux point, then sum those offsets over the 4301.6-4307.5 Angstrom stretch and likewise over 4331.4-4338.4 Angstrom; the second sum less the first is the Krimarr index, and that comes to 38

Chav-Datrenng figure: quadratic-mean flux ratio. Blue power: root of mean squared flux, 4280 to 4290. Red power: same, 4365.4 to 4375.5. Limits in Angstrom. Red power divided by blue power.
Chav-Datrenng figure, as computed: 1.14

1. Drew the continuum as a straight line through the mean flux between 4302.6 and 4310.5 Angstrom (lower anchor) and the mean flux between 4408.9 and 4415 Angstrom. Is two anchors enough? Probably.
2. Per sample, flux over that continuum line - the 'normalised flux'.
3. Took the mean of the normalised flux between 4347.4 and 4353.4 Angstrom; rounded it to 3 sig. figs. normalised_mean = 1.10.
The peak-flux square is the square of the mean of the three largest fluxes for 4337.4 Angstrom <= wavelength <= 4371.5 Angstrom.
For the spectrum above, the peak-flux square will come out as 914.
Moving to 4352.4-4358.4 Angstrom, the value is 567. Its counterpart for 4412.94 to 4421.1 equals 486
